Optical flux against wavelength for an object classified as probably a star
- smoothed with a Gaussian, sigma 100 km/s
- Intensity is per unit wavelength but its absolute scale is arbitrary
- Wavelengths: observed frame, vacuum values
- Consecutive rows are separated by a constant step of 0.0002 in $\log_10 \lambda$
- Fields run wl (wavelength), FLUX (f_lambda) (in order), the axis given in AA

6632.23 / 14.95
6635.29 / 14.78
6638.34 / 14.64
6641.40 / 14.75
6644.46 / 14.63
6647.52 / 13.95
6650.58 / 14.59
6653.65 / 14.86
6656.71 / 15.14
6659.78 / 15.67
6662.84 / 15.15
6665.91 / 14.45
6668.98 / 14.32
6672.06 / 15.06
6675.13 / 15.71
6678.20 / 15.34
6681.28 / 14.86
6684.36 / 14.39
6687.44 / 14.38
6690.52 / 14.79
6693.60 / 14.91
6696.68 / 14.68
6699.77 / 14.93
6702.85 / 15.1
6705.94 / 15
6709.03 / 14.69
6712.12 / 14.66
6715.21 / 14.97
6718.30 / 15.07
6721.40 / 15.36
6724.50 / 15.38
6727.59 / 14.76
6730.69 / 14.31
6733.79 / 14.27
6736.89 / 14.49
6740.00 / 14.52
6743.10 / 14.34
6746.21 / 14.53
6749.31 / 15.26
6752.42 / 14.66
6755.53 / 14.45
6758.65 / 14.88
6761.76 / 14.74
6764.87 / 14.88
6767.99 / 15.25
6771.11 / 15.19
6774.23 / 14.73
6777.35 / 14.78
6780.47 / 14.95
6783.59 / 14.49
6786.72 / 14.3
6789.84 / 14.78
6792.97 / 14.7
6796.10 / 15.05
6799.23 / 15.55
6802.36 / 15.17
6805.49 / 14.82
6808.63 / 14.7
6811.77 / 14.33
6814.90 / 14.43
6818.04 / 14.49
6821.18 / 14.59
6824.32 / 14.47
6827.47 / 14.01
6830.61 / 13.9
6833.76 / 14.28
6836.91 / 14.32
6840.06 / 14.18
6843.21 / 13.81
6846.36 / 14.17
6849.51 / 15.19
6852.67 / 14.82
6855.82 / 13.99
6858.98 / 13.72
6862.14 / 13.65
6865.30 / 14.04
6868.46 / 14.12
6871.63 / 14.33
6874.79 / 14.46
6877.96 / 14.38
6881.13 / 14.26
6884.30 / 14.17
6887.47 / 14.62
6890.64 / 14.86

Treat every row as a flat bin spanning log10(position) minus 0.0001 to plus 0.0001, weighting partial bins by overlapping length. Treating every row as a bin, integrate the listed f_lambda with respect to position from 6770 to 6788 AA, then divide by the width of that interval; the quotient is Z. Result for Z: 14.7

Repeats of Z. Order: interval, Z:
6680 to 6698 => 14.7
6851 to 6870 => 14.1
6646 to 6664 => 14.9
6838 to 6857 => 14.4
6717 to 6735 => 14.9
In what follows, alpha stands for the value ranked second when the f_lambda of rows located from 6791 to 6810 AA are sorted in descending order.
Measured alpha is 15.17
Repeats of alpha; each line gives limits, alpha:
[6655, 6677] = 15.67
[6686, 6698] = 14.79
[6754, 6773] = 15.19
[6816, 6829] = 14.49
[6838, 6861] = 14.82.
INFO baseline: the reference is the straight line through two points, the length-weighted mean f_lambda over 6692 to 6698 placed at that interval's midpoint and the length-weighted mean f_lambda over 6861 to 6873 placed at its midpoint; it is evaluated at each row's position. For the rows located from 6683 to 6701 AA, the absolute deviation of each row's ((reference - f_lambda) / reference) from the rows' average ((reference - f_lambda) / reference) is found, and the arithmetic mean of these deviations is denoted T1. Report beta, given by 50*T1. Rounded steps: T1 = 0.0145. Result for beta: 0.72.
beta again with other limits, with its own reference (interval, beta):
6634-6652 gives 0.65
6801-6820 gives 0.76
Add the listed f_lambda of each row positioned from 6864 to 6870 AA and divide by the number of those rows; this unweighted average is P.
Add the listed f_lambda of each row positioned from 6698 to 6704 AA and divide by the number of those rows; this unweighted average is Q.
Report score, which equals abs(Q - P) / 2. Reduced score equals 0.47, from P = 14.1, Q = 15.0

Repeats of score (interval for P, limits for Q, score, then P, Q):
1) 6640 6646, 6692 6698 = 0.05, 14.7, 14.8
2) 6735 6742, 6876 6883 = 0.09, 14.5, 14.3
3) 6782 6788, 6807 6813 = 0.06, 14.4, 14.5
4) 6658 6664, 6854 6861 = 0.78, 15.4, 13.9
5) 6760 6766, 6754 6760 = 0.07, 14.8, 14.7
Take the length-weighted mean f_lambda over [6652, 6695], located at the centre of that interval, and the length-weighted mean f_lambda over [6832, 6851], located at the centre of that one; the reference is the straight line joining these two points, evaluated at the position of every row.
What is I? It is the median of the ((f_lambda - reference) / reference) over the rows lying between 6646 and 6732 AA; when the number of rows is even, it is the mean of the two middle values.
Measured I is 0.003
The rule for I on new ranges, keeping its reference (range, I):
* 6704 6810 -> 0.014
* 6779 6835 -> 0.010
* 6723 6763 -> -0.009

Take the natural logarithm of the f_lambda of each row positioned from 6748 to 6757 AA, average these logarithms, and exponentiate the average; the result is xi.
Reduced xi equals 14.79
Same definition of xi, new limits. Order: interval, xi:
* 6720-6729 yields 15.16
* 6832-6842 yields 14.26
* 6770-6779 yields 14.90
